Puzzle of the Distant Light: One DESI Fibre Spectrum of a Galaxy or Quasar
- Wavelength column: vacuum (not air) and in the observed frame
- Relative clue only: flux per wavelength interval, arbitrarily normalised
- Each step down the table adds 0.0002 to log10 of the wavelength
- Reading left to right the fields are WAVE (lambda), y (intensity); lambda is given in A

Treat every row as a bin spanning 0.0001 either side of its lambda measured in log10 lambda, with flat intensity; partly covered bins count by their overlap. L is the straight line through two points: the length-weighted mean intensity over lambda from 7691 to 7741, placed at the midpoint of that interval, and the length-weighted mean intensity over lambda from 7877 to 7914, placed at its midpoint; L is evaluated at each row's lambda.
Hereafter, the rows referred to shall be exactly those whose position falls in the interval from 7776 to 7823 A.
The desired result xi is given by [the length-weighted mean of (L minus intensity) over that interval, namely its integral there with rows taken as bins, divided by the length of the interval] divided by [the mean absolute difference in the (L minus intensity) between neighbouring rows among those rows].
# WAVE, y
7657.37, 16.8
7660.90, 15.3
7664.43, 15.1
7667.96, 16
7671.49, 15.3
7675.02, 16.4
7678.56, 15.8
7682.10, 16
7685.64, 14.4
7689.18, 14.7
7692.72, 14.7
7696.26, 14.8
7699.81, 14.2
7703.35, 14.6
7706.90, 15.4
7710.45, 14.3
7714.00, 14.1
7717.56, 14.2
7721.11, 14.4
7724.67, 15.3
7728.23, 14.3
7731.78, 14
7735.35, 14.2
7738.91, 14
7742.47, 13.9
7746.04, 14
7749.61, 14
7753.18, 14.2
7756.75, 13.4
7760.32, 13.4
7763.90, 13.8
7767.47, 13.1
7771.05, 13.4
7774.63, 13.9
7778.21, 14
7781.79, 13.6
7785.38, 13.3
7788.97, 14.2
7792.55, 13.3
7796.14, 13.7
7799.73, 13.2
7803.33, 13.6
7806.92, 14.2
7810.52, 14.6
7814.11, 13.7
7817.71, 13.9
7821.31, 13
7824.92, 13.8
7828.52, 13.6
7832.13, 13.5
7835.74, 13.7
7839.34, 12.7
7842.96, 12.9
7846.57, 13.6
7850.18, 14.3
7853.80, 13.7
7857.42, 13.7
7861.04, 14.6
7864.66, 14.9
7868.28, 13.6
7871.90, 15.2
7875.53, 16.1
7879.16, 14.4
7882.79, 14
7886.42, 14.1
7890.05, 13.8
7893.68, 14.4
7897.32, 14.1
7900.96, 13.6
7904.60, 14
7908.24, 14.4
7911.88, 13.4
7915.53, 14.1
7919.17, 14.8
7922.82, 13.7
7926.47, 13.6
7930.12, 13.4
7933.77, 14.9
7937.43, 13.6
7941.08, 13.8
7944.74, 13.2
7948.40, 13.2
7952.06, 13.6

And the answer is 1.0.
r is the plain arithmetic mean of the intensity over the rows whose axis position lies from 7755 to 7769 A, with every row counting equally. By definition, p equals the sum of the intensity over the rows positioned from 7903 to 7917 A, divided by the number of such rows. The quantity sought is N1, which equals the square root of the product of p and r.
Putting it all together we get 13.7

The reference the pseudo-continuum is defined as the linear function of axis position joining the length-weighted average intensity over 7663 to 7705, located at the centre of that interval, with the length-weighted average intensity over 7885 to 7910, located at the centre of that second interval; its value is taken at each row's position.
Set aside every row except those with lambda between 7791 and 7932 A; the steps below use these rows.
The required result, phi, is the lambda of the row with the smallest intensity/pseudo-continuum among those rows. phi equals 7839.34 A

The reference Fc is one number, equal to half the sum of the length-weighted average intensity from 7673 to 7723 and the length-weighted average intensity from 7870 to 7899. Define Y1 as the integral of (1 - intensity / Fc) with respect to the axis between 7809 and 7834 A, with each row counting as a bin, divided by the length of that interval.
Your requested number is 0.0658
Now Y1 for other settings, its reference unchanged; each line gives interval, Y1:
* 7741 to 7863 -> 0.0676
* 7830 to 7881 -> 0.0424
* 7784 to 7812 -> 0.0630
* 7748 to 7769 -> 0.0702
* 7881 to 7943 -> 0.0479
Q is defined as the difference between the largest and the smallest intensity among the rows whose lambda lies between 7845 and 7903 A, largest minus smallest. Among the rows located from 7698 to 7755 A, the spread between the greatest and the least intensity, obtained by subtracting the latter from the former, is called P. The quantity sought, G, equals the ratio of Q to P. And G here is 1.7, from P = 1.5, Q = 2.50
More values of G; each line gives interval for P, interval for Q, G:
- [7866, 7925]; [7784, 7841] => 0.7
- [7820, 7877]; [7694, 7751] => 0.4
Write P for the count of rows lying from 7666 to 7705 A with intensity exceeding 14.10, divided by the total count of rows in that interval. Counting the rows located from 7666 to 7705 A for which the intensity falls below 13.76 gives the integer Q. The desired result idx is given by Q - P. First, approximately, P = 1.00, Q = 0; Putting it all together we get -1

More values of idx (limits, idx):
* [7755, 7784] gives 5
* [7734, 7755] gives 0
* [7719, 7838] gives 15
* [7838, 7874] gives 6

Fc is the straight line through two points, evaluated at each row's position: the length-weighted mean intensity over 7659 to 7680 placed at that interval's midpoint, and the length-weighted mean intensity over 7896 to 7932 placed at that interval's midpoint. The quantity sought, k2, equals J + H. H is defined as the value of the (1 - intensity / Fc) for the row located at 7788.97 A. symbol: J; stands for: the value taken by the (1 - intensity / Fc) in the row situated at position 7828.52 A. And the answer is 0.10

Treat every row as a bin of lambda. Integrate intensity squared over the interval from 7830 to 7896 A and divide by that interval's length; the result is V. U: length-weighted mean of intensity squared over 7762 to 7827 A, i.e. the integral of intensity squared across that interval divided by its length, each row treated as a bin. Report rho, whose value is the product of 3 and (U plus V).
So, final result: 1157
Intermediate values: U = 187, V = 198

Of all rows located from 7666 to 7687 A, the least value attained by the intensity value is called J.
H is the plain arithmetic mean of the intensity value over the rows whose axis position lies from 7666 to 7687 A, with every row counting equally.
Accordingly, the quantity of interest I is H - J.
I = 1.25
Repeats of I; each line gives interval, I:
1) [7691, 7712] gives 0.47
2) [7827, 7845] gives 0.58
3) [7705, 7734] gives 0.50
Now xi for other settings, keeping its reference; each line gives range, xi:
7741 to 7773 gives 2.1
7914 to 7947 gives 0.1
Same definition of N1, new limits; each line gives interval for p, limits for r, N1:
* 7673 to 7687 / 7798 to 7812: 14.7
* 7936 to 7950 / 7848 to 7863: 13.8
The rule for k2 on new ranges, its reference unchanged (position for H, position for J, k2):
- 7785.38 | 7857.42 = 0.15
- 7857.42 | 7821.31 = 0.15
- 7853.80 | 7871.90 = -0.03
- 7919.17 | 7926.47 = -0.05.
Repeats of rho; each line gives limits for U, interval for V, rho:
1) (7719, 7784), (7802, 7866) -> 1153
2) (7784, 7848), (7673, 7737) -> 1210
